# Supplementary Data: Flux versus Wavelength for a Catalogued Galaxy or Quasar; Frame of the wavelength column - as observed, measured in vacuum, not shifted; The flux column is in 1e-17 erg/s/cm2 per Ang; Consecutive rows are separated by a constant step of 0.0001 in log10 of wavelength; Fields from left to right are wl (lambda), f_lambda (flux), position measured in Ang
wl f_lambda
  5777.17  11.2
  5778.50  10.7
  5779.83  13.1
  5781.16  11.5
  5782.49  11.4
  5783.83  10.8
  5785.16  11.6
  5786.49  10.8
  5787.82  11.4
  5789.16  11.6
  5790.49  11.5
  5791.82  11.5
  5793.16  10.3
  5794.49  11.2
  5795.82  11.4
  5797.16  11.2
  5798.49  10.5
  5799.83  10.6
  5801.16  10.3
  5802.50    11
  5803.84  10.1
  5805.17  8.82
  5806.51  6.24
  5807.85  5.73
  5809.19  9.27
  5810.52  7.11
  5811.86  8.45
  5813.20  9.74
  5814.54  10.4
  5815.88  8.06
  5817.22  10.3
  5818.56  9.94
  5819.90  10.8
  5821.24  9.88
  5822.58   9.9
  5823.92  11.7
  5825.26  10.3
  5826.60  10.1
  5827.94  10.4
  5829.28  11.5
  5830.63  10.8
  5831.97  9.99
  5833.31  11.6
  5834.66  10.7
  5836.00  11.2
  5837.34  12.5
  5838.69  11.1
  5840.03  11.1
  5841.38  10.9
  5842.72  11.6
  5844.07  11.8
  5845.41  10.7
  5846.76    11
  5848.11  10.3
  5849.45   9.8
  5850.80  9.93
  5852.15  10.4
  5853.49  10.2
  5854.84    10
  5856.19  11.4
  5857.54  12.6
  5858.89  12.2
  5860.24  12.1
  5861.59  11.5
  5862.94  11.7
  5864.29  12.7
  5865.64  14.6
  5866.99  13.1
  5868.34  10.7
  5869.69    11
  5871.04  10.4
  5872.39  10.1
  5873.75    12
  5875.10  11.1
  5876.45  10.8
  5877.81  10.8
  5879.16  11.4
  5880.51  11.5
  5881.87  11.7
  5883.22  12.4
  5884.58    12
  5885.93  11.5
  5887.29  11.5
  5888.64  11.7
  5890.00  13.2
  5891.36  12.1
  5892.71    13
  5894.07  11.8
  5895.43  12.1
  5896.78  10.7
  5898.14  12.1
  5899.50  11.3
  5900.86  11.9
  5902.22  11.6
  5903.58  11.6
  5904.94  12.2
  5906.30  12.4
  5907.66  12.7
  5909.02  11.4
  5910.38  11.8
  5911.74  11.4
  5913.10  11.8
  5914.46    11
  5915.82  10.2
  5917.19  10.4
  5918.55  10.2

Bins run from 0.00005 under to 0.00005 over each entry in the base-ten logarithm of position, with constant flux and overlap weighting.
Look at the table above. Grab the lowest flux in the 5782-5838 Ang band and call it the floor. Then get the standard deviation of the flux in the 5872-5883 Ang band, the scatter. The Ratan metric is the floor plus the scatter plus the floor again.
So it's 12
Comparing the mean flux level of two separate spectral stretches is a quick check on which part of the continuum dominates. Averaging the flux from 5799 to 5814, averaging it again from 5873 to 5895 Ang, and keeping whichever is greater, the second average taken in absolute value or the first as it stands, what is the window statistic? 11.78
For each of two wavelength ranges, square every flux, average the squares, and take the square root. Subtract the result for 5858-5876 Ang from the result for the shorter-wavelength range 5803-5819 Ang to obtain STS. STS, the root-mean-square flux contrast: -3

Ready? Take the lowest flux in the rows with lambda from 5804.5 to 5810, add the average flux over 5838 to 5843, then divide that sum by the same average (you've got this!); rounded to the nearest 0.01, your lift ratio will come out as 1.51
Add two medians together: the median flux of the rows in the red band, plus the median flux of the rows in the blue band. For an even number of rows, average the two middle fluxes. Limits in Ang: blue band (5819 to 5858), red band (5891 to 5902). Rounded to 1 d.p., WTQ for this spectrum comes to 22.8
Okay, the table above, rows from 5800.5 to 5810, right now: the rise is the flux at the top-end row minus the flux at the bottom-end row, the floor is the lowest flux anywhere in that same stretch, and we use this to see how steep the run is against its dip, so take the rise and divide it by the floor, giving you -0.18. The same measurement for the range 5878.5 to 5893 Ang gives 0.14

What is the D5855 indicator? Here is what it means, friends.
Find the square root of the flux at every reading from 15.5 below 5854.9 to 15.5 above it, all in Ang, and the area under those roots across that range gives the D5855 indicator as 104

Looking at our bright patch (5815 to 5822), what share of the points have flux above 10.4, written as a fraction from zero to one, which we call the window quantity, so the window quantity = 0.20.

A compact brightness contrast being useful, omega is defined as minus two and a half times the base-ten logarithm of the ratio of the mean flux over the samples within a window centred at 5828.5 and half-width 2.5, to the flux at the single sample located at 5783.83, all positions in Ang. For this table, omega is 0.01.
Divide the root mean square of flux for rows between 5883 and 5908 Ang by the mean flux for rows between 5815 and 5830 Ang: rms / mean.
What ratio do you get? 1.17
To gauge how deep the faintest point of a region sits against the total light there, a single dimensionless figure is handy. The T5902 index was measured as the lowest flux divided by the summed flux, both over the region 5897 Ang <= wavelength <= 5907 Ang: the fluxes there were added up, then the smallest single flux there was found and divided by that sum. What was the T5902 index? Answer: 0.14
